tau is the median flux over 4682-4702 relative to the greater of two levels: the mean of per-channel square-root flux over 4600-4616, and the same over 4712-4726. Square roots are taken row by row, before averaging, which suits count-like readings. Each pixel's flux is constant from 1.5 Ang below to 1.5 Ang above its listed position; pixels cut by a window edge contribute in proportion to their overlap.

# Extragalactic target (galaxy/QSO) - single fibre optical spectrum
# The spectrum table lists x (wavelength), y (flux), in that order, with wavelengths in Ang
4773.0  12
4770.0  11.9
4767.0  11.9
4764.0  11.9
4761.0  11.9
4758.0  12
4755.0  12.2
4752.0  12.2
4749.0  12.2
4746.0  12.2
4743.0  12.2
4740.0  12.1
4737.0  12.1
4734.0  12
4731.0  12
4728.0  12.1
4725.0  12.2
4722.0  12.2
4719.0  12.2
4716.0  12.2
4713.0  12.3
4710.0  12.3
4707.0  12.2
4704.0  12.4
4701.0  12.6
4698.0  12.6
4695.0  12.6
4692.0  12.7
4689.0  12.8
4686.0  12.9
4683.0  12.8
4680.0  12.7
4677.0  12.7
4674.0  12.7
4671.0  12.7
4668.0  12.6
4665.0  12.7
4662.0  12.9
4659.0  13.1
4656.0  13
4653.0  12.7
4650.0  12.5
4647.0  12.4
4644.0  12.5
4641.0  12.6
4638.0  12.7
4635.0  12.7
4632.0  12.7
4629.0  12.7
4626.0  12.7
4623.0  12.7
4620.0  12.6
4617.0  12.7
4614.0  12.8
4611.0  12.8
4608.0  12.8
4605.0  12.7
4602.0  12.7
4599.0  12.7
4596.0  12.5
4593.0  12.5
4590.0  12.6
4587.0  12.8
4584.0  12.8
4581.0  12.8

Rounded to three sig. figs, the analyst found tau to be 3.56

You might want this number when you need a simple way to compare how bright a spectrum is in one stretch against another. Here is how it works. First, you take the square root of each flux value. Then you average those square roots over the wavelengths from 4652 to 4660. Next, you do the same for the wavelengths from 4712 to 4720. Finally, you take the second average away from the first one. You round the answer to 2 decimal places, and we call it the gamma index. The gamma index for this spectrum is 0.10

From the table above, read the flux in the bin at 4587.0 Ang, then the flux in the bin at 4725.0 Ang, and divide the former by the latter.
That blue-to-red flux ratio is 1.05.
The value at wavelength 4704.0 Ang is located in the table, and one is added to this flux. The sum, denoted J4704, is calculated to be 13.40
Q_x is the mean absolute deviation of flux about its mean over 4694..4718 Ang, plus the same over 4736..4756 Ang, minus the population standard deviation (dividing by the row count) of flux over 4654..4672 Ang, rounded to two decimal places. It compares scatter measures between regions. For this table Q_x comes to 0.01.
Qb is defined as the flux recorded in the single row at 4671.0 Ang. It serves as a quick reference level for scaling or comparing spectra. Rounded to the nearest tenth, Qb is 12.7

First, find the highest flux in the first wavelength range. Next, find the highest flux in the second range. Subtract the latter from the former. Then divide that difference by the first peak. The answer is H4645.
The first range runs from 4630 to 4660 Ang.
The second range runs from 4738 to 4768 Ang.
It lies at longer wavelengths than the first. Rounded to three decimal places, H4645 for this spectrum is 0.069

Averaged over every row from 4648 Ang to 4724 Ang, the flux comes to 12.6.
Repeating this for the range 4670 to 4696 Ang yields 12.7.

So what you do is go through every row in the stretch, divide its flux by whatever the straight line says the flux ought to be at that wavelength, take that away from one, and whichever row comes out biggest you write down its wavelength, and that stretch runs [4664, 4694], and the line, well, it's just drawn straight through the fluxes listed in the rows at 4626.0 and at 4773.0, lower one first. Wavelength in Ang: 4668.0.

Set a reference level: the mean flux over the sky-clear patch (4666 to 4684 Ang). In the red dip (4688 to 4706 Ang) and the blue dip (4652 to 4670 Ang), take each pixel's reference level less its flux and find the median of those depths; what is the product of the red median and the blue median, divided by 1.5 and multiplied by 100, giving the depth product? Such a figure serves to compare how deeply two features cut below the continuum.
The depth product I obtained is -0.7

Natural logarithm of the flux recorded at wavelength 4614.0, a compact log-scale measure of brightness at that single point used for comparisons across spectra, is 2.55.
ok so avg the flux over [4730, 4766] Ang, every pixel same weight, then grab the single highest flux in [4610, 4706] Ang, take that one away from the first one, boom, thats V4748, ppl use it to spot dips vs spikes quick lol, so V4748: -1.02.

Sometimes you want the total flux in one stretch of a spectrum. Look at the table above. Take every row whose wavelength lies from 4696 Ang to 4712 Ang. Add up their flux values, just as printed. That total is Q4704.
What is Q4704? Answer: 62.1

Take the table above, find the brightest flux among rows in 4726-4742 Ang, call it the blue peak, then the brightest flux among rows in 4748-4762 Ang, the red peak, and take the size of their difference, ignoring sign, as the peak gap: 0.10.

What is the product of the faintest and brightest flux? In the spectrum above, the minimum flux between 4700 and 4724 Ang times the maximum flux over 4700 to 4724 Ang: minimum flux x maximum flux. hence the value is 154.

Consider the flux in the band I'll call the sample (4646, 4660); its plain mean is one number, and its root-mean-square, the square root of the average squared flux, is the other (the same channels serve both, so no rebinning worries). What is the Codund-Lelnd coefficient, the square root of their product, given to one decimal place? 12.7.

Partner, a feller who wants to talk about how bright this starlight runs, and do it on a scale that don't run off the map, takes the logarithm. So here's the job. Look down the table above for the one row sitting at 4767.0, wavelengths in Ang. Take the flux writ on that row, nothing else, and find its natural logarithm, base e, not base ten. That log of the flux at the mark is 2.48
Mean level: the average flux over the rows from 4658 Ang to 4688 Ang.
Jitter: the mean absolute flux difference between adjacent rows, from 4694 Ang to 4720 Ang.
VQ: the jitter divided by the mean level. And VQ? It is 0.0059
